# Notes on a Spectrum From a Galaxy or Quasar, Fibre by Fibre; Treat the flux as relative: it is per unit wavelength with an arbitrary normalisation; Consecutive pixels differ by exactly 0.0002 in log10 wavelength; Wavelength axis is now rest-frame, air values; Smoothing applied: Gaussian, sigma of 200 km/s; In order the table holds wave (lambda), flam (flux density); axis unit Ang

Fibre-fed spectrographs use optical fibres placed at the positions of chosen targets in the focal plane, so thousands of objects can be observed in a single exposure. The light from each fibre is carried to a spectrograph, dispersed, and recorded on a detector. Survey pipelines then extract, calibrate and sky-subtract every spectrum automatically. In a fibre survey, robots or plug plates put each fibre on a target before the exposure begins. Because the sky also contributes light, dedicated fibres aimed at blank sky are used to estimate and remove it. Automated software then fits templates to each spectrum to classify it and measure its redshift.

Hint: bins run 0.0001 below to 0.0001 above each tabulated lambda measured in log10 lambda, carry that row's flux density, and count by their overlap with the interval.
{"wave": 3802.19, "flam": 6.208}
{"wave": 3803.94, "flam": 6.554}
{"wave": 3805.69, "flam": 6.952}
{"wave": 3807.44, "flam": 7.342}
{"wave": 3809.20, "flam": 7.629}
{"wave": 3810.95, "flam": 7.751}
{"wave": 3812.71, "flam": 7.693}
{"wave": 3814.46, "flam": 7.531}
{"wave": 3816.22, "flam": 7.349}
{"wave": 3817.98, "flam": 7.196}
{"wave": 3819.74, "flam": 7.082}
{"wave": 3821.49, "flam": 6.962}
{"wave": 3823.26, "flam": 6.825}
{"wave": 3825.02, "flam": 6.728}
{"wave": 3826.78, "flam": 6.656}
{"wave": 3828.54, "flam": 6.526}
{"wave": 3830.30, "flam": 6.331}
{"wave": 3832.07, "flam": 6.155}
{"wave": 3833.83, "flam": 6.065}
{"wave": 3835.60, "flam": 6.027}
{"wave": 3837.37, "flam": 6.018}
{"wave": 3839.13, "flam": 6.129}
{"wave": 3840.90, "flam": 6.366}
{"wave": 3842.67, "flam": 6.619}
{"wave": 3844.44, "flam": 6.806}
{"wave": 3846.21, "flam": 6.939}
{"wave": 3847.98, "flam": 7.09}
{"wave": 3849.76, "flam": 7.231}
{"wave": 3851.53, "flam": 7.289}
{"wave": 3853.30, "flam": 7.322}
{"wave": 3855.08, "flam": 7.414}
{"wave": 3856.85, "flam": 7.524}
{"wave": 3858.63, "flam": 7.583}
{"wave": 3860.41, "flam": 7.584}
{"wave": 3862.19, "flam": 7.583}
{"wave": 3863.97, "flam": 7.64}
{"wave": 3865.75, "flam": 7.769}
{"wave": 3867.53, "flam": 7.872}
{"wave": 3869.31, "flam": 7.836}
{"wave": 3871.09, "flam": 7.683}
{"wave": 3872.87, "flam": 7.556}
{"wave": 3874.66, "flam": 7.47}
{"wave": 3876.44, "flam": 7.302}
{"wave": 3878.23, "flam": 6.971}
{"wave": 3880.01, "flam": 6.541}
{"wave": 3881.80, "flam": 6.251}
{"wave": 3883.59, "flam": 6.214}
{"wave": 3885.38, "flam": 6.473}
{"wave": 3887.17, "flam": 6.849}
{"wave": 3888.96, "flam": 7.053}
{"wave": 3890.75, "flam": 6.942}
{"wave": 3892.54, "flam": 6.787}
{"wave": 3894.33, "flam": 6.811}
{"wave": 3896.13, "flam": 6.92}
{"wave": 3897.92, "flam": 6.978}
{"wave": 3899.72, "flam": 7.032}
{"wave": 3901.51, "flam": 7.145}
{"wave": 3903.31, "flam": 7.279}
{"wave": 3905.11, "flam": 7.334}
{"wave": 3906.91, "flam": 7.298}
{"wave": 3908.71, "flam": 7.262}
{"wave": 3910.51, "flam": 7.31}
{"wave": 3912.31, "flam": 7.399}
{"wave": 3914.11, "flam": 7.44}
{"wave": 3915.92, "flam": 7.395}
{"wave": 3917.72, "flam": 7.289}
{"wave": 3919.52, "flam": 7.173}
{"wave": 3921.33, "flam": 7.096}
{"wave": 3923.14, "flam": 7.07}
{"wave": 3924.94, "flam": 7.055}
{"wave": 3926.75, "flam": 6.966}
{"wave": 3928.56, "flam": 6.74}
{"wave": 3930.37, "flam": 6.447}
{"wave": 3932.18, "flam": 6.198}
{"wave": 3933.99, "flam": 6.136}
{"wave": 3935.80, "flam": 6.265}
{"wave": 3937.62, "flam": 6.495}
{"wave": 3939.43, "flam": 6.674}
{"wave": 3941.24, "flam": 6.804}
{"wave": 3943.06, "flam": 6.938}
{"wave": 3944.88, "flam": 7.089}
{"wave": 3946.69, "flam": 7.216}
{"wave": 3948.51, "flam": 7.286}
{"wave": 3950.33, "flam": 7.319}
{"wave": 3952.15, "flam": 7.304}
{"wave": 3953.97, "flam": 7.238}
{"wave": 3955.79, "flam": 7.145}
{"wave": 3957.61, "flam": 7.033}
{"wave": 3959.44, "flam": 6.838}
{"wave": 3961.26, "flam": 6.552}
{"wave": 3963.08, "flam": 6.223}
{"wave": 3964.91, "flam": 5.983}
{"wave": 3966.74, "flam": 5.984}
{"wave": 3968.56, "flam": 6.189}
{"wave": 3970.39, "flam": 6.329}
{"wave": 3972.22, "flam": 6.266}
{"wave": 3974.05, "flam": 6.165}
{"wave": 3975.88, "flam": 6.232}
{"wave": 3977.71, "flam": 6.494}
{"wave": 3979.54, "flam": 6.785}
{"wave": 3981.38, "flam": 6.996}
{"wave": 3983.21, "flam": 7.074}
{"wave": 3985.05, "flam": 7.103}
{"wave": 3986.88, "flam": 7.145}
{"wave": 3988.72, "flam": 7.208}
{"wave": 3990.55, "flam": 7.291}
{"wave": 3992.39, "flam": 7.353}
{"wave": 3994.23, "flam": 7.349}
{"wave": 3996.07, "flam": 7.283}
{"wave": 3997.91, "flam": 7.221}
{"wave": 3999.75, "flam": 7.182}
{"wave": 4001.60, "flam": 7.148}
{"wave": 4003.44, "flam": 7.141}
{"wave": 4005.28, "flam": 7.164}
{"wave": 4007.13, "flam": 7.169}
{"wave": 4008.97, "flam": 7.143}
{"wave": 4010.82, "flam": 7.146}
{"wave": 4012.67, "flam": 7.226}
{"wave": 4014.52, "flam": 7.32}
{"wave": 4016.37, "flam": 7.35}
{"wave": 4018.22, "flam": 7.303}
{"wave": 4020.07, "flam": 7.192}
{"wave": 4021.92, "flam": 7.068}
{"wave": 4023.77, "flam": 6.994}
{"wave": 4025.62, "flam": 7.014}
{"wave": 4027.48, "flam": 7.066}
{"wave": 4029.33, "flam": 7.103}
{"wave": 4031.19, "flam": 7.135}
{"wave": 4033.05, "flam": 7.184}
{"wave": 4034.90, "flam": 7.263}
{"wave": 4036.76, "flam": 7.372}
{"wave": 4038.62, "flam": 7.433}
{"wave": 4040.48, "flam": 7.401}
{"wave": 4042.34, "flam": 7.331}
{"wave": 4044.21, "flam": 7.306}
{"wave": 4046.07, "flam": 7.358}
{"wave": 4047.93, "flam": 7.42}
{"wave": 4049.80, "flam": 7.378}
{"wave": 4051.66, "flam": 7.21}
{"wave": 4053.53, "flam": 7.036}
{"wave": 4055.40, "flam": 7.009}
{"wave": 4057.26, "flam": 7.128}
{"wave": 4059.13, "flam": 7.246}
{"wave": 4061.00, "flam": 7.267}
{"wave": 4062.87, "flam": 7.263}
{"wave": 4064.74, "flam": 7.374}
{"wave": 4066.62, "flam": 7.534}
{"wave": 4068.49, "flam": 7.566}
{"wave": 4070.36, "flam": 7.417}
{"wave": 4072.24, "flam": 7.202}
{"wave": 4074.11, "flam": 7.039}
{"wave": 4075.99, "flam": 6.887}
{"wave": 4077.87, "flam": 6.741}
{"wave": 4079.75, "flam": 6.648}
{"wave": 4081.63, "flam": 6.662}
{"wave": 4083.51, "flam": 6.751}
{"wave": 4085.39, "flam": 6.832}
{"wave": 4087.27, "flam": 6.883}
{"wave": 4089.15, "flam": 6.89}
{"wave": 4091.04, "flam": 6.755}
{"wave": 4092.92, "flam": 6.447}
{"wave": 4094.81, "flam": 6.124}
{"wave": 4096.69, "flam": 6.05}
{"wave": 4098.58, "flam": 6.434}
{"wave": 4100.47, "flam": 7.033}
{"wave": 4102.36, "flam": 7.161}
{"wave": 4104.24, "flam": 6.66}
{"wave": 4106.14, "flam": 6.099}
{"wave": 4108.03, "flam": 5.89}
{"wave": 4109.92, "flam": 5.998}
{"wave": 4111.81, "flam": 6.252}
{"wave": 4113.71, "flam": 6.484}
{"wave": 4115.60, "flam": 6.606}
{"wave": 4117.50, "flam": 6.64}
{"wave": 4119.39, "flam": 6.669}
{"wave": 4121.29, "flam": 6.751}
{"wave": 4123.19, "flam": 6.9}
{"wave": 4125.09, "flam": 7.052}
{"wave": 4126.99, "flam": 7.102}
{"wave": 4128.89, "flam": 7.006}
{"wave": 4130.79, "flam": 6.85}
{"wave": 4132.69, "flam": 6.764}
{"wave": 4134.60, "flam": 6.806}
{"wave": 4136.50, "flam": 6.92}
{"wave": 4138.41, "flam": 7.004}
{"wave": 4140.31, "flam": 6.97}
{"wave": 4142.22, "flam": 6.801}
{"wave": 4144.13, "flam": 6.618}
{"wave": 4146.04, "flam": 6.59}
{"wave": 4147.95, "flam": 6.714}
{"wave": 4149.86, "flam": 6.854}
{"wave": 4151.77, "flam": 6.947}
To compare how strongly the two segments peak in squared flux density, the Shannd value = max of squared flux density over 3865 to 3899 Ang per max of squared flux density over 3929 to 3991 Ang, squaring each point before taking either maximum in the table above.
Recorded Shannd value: 1.16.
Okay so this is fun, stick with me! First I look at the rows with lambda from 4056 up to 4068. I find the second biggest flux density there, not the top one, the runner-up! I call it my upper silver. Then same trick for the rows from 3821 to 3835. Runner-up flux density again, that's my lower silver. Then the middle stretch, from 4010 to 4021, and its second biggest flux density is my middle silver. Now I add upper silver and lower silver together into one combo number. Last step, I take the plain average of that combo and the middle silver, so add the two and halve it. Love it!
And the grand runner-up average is 10.8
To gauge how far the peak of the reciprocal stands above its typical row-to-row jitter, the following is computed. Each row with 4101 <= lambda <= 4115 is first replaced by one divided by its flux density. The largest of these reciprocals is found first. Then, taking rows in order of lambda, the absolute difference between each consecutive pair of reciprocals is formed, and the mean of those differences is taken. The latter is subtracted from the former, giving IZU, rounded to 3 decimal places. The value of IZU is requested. 0.162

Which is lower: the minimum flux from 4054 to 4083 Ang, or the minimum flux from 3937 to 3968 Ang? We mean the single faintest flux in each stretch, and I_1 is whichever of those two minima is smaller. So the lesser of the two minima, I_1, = 5.98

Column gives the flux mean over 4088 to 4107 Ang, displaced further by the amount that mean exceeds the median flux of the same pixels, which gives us 6.6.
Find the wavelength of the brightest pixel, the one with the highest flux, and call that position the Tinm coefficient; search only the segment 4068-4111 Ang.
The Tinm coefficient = 4068.49 Ang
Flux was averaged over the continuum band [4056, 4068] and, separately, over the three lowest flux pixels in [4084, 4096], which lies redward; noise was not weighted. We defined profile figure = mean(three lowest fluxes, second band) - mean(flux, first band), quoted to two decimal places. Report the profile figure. -0.86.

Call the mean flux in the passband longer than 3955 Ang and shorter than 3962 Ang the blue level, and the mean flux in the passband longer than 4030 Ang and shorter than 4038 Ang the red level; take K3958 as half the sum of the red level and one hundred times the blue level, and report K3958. 348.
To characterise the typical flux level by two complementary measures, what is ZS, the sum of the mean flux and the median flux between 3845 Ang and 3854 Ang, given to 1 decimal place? 14.4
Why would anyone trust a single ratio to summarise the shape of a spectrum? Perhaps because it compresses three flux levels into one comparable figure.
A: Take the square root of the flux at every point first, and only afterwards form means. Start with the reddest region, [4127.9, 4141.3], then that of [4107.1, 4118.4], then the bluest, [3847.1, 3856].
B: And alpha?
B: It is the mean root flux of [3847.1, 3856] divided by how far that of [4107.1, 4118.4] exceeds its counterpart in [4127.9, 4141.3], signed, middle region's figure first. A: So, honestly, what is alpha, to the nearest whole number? -23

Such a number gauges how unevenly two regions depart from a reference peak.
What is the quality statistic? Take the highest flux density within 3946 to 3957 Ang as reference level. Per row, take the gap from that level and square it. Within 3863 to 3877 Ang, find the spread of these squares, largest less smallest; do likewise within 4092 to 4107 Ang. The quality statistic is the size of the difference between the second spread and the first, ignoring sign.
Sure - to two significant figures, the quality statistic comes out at 1.3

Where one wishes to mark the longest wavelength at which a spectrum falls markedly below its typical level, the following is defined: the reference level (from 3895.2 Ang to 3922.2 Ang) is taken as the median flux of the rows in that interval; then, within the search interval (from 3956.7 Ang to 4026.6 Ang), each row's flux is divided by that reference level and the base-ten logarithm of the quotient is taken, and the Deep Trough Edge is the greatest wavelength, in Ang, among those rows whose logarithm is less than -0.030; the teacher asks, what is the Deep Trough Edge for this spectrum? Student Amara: 3979.54 Ang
